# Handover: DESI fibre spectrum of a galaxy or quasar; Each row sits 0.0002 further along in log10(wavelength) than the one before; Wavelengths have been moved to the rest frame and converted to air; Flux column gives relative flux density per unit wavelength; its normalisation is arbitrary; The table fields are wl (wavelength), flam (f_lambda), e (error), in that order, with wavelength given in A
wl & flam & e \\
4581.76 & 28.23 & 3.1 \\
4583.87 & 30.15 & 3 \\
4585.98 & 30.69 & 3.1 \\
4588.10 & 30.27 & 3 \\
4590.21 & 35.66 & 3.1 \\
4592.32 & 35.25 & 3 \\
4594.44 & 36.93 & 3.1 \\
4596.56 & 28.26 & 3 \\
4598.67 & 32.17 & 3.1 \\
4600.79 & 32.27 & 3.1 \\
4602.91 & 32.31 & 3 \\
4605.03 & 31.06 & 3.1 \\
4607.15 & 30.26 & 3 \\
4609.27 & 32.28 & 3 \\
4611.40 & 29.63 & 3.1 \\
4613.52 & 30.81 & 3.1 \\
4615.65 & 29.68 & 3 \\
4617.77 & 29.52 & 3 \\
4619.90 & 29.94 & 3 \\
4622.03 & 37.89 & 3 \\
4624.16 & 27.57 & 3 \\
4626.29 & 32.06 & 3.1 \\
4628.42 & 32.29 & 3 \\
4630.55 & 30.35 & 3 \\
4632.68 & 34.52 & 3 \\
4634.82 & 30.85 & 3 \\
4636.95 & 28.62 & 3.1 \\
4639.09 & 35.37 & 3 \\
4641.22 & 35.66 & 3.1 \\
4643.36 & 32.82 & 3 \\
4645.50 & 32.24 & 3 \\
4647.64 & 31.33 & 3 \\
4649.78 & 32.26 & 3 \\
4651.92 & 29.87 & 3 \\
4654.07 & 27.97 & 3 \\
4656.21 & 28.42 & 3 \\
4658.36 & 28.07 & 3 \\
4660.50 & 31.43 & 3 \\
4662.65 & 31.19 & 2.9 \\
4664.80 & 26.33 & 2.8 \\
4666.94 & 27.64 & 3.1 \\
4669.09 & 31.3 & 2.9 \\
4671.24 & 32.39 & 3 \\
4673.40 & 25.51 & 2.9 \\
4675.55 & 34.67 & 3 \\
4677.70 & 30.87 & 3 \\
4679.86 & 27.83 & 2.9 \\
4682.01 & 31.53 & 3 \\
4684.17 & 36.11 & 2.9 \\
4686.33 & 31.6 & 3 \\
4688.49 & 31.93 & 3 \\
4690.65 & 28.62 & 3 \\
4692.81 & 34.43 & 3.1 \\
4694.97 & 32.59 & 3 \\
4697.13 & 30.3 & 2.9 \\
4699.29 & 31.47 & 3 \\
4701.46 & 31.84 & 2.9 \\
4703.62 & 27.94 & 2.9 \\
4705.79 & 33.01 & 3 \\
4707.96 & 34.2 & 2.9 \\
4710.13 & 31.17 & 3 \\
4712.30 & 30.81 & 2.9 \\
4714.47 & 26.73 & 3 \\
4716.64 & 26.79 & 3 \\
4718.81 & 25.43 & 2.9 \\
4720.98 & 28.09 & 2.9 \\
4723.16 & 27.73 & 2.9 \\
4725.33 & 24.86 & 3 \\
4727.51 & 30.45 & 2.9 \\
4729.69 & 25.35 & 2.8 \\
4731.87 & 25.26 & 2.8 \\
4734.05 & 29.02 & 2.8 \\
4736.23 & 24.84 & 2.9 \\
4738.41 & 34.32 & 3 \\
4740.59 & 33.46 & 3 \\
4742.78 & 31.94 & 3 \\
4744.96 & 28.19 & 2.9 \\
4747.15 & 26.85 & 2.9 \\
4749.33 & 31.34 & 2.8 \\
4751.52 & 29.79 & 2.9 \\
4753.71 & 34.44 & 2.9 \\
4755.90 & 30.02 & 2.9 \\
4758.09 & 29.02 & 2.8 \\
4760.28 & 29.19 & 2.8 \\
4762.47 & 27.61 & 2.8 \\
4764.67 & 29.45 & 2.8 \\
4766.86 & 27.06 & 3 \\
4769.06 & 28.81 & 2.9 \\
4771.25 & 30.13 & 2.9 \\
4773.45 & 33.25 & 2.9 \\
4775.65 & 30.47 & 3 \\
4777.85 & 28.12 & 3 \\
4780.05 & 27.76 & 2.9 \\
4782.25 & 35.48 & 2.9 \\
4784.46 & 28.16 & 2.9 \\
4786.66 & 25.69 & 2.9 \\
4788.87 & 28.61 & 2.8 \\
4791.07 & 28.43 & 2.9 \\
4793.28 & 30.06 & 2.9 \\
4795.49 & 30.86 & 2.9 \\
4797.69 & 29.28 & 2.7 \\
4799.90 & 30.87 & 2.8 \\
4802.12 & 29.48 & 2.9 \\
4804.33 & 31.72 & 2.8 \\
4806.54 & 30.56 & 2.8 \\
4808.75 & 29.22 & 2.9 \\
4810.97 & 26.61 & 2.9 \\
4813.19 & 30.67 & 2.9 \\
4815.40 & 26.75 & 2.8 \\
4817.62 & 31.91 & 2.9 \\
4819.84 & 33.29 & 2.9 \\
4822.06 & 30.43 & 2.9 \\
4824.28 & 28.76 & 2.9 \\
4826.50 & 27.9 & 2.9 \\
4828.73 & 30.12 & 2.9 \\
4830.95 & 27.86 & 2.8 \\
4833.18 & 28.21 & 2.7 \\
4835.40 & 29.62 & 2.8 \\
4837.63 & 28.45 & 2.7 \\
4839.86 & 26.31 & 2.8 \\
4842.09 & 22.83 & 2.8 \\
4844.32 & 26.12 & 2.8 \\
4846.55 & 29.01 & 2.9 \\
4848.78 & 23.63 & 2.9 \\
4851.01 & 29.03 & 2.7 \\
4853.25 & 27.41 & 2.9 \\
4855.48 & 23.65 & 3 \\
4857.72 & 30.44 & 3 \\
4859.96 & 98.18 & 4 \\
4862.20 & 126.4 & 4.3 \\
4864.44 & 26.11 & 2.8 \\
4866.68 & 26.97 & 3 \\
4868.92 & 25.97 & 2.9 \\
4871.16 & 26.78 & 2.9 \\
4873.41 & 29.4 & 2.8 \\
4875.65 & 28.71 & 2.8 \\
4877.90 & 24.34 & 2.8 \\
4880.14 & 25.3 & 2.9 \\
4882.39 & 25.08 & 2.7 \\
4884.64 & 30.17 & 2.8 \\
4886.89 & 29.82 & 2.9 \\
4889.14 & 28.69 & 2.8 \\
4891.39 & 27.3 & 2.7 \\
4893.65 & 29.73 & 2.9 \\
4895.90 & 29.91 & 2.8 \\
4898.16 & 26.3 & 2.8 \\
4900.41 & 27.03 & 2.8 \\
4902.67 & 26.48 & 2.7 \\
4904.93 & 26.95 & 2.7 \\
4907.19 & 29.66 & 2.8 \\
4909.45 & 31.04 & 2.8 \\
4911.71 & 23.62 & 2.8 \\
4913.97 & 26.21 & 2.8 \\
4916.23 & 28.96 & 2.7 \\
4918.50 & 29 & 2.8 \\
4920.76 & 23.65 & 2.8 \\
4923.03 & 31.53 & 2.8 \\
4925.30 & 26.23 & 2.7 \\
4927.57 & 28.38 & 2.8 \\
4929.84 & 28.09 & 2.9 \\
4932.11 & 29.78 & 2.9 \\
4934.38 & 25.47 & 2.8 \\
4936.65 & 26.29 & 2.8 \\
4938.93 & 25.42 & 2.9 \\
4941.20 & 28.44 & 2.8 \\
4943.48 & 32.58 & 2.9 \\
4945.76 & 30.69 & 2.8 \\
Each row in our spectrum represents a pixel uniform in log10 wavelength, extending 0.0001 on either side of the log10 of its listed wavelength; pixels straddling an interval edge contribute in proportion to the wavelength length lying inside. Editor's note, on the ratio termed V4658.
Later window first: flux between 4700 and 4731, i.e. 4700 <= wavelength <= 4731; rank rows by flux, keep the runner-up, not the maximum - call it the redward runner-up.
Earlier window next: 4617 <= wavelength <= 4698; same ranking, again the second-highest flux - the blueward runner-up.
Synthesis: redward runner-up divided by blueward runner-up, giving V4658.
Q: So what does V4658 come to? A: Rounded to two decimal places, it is 0.91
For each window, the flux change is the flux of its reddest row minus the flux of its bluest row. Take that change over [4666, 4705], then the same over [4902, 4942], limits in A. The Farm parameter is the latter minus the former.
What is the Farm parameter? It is 1.7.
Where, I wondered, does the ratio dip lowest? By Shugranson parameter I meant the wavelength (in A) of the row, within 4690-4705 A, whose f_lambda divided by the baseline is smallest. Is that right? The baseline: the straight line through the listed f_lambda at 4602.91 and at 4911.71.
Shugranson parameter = 4703.62 A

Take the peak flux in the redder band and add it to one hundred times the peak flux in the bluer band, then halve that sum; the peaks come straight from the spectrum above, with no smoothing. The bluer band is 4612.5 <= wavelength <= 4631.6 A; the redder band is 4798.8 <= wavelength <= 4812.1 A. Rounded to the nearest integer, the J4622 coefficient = 1910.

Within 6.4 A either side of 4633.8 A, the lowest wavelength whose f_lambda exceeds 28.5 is 4628.42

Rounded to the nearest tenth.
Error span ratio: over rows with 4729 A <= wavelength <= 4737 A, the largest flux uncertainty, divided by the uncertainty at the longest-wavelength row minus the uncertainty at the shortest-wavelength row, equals 29.0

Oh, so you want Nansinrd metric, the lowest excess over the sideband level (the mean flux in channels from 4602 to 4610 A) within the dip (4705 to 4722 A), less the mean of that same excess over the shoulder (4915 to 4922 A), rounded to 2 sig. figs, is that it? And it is -1.8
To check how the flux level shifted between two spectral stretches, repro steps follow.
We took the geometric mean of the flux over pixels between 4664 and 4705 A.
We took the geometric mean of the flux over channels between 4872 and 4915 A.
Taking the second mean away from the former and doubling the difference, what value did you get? 6.1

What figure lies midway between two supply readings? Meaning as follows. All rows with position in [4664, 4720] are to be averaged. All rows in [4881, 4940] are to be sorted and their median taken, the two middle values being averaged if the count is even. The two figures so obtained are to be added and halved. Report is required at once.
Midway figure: 29.1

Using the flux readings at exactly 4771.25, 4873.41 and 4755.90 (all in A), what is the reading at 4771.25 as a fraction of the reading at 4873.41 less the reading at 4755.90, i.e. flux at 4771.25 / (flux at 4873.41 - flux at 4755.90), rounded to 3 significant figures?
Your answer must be -48.6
